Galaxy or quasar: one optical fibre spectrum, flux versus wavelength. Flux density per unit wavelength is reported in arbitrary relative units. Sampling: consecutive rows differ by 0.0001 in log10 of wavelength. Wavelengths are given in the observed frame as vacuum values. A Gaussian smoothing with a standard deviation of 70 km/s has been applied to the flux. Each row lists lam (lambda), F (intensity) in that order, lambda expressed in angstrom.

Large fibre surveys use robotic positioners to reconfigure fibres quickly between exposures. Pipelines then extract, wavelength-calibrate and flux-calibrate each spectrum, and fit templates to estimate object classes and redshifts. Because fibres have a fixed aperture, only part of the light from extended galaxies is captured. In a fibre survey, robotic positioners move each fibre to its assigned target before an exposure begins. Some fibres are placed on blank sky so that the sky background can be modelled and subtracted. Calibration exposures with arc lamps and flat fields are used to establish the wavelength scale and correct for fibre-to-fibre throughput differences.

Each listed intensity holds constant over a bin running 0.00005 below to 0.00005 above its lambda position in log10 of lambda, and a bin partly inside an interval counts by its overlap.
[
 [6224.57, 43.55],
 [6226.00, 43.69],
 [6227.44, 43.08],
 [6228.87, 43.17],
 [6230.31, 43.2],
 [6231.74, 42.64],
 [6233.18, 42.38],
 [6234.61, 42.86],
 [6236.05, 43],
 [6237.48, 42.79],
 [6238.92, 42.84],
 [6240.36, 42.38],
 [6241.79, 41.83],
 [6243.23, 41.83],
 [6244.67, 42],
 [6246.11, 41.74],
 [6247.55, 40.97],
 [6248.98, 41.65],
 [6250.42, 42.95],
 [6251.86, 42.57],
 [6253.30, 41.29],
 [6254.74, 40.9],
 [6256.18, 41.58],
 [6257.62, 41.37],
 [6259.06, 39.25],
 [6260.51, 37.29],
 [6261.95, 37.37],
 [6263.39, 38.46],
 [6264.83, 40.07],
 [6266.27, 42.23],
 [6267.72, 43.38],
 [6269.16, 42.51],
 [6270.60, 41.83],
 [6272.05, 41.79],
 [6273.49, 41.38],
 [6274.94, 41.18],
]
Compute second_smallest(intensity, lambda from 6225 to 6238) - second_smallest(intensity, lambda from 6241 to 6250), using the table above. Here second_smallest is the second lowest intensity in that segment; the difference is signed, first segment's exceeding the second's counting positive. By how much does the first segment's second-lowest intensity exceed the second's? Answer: 1.0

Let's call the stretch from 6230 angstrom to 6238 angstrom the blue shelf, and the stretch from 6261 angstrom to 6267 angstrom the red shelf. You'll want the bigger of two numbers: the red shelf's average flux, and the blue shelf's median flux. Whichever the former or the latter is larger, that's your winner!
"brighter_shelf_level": 42.8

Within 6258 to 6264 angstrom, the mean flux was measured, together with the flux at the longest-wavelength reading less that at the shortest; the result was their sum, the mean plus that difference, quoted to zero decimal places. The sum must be 37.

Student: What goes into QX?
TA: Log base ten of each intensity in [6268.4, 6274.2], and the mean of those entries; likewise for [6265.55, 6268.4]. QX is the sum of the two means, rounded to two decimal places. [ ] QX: 3.25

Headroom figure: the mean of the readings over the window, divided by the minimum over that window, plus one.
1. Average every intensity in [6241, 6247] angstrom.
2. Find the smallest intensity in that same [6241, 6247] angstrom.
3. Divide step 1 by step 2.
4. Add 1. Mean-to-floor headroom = 2.00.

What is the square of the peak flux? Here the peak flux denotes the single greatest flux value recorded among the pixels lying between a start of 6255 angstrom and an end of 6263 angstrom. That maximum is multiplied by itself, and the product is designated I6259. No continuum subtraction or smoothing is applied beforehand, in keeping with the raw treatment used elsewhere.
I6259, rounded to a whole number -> 1729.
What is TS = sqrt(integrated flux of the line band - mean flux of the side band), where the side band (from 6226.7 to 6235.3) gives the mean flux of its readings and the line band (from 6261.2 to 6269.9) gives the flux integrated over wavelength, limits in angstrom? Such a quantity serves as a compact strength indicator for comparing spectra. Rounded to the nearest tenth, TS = 17.6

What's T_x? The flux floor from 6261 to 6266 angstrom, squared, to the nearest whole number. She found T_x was 1397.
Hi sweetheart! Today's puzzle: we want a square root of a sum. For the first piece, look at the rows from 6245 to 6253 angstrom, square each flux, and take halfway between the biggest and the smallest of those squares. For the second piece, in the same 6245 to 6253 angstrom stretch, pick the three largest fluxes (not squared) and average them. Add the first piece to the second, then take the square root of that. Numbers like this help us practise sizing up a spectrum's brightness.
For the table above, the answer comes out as 42.5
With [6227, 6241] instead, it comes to 43.3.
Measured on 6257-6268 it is 41.0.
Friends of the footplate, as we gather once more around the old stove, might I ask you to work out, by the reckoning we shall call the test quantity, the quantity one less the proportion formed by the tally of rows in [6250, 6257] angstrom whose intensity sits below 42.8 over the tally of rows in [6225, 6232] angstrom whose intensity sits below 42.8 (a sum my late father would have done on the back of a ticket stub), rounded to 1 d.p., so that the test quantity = -3.0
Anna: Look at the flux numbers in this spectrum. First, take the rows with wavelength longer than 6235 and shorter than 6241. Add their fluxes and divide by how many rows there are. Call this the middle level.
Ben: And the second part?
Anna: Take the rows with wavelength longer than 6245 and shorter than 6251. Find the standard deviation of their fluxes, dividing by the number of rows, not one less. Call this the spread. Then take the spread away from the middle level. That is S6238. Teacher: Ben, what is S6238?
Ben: 42.0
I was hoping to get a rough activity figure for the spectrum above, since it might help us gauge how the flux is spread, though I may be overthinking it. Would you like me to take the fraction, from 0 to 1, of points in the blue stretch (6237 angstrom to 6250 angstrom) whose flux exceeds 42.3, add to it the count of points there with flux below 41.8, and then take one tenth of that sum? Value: 0.33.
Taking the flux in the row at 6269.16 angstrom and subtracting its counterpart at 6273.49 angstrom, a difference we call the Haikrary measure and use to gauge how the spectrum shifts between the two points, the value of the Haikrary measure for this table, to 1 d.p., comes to 1.1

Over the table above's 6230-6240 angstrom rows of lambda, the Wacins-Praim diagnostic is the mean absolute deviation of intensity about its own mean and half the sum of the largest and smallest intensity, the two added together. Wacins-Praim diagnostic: 42.97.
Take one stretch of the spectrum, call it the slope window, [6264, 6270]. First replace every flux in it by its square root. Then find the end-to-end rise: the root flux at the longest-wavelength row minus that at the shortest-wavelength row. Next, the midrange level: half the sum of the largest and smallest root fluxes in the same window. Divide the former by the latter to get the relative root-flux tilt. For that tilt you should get 0.029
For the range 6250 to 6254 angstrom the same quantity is -0.020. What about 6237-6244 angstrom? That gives -0.011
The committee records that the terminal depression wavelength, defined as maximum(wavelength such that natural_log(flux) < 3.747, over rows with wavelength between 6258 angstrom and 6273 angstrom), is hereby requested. 6272.05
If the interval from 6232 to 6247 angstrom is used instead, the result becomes 6246.11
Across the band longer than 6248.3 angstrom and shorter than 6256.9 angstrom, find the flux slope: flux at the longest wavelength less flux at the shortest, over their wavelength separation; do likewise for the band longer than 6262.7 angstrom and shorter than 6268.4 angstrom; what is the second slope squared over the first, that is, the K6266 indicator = -133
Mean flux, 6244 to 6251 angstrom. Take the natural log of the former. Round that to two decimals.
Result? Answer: 3.73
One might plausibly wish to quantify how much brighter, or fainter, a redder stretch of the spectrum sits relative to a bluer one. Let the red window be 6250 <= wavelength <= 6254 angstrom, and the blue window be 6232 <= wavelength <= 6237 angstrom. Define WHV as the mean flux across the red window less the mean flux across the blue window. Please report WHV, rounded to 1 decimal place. -0.5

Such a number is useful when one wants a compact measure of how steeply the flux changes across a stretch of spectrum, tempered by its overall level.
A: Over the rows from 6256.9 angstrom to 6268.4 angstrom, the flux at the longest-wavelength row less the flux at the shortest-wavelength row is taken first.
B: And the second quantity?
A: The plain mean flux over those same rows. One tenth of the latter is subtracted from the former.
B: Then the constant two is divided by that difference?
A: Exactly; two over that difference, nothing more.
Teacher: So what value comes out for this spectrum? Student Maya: -1.01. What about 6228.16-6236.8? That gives -0.45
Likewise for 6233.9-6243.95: -0.38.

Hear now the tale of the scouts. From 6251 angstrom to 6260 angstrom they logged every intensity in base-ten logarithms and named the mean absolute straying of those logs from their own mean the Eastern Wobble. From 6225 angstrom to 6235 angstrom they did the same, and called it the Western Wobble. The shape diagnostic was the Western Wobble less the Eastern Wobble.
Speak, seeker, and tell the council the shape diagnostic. -0.004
